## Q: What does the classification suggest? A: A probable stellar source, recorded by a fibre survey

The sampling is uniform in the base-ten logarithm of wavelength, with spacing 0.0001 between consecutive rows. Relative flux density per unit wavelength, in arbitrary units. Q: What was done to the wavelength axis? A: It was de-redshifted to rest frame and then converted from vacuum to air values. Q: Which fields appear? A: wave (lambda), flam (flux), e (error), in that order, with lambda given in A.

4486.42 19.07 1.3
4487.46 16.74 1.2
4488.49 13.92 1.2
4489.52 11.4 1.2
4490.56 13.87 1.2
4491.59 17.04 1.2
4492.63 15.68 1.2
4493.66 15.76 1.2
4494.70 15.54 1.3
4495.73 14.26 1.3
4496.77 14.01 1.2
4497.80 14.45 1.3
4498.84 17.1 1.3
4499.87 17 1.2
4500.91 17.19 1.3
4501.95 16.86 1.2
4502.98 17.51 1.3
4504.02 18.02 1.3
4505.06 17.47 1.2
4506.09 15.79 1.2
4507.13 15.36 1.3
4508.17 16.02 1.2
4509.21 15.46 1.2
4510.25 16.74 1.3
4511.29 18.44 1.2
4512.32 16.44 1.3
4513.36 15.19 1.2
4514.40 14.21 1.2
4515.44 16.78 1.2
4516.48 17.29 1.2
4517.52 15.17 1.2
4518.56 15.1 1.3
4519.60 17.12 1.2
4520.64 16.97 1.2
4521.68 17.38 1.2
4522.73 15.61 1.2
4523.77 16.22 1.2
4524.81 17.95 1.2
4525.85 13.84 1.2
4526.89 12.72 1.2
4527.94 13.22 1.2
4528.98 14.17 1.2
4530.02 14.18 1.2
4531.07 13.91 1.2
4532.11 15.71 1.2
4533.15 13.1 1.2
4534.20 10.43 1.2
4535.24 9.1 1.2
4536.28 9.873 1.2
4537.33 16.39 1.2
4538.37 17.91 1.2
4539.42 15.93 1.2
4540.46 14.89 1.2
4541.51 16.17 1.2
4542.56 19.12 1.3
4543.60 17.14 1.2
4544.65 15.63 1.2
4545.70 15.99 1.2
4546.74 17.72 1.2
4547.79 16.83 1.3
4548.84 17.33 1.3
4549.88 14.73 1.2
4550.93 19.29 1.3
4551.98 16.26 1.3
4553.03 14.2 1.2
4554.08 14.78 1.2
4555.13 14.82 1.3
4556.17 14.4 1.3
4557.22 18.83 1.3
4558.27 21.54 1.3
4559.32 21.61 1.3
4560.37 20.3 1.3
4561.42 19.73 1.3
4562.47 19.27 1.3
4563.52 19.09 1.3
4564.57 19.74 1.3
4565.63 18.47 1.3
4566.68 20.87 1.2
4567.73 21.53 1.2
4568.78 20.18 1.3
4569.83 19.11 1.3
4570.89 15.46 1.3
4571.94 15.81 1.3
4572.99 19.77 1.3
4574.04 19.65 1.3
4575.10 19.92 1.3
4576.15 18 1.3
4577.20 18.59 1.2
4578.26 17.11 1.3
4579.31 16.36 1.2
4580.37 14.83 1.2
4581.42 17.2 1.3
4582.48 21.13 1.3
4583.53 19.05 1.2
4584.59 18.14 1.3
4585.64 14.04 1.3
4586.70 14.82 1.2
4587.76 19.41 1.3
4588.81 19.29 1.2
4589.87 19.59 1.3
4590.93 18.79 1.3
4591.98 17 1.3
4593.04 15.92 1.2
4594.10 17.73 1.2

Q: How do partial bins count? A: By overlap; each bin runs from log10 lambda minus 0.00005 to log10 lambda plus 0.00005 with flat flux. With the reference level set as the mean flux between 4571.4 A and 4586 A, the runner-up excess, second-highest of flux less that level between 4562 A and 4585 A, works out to 3.3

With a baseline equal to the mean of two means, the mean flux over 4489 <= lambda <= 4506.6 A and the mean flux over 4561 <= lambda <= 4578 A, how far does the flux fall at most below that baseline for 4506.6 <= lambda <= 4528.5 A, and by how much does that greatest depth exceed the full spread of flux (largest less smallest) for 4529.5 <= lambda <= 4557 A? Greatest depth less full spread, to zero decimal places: -5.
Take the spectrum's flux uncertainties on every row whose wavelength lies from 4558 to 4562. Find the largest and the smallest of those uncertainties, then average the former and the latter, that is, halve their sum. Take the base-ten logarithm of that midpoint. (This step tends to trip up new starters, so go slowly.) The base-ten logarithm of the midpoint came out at 0.114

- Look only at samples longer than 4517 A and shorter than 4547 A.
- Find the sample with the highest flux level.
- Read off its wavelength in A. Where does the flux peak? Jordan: 4542.56 A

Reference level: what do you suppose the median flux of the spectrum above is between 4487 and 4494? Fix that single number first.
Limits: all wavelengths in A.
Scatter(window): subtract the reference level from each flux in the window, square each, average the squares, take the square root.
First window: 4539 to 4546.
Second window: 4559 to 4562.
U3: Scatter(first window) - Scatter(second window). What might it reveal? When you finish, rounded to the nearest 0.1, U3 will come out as -3.5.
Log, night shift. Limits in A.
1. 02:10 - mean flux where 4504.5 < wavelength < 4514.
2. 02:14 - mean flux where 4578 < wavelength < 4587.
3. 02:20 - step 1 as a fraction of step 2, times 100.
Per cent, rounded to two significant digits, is 96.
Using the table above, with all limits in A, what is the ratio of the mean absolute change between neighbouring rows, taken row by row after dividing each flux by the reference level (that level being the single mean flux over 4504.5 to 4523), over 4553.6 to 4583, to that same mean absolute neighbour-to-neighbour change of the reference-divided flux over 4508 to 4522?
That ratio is 1.19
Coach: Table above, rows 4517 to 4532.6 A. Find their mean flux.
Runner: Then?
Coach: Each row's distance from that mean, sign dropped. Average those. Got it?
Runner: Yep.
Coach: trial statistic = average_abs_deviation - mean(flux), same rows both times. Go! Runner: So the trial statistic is -14.0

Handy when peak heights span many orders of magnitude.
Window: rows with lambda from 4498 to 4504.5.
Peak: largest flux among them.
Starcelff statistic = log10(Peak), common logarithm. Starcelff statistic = 1.26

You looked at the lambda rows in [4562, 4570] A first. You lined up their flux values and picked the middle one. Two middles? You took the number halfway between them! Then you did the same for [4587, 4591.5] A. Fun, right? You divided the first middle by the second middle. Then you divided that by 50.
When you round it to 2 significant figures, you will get 0.020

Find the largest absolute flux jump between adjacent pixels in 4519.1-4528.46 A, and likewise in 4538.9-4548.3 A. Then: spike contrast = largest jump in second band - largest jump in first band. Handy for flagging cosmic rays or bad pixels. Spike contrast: -1.2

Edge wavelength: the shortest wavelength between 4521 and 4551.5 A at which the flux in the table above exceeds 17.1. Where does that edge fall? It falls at 4521.68 A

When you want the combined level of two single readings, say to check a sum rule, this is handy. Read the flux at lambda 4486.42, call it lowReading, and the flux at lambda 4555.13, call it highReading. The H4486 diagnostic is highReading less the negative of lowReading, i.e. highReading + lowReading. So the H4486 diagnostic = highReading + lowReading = 33.9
